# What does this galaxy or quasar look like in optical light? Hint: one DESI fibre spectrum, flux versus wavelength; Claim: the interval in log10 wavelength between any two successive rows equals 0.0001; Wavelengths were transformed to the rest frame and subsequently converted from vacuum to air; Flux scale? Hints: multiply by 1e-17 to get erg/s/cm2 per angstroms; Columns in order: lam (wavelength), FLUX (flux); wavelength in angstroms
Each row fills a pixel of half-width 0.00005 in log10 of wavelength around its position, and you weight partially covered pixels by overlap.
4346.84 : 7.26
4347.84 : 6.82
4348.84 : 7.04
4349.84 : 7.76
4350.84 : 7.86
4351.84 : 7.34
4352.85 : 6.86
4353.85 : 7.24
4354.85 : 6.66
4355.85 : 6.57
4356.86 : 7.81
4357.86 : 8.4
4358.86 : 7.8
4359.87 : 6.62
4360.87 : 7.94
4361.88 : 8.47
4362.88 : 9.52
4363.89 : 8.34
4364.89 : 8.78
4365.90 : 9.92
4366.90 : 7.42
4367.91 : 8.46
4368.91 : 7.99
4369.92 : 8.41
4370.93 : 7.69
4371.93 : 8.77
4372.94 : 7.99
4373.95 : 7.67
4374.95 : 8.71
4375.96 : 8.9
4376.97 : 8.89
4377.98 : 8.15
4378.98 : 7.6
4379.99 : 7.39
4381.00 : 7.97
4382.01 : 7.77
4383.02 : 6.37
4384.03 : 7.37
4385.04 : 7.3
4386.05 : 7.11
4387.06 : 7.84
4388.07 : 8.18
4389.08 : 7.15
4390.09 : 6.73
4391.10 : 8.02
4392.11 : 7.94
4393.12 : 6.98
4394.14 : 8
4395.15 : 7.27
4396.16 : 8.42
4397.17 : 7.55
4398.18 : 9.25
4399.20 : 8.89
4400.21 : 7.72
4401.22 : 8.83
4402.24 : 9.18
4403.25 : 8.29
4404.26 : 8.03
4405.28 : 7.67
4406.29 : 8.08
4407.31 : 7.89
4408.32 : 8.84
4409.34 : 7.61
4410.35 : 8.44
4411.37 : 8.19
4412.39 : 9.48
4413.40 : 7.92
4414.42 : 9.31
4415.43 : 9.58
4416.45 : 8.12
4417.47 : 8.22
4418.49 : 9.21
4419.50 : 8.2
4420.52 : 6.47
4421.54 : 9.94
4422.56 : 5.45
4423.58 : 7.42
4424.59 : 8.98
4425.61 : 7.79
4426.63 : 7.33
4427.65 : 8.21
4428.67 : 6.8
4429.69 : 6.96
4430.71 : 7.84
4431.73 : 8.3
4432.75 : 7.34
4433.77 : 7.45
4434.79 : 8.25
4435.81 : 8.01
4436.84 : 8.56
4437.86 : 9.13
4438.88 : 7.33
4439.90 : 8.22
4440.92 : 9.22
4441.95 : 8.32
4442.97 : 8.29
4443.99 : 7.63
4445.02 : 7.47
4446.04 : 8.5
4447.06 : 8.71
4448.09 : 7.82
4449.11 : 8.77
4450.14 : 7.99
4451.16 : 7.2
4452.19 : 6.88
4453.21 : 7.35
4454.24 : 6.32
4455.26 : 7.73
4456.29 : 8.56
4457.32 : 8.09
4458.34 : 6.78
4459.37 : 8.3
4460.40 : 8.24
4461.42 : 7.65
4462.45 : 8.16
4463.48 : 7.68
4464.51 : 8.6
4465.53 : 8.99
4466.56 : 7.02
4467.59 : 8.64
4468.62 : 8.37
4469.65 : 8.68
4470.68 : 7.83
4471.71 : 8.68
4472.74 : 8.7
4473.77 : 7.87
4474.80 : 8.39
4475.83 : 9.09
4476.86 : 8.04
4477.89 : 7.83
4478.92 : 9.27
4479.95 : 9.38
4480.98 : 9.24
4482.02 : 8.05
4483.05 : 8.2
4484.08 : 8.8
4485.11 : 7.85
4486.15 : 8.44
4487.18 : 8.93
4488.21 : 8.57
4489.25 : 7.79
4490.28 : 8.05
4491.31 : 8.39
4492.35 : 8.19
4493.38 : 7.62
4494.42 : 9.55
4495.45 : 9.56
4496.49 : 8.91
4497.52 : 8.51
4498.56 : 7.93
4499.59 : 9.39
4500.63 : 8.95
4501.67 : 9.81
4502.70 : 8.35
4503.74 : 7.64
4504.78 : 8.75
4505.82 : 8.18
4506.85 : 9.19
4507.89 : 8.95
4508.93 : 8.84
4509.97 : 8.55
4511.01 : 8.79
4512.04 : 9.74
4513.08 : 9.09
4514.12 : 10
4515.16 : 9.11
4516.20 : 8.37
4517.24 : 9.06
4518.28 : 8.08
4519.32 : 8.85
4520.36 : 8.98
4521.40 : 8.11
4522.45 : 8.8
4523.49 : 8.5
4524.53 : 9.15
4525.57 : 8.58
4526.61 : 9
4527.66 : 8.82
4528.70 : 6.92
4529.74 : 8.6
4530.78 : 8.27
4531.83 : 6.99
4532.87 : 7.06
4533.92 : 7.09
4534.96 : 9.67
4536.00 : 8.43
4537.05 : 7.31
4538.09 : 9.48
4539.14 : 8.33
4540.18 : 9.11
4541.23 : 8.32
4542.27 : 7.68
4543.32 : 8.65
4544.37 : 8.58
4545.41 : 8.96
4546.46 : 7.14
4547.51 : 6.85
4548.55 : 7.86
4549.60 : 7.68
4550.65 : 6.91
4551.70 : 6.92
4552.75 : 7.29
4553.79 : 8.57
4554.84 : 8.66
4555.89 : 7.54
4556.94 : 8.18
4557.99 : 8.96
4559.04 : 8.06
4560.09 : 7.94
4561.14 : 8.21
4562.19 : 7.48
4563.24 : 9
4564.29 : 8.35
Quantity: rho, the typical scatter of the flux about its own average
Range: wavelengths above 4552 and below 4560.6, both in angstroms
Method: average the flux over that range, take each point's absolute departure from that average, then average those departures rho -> 0.44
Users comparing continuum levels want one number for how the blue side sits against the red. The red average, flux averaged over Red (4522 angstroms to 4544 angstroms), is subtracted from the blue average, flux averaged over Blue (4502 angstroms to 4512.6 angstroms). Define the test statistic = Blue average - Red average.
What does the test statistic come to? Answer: 0.4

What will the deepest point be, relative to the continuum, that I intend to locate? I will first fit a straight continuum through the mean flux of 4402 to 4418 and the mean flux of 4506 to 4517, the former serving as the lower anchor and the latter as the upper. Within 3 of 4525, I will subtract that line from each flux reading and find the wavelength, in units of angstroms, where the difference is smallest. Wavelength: 4523.49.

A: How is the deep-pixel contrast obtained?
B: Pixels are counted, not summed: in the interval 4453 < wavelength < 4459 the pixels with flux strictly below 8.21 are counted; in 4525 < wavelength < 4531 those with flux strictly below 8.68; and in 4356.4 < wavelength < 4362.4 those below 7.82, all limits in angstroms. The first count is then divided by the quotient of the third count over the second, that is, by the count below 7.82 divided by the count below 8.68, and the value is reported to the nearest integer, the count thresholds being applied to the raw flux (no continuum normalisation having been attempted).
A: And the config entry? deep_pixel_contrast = 7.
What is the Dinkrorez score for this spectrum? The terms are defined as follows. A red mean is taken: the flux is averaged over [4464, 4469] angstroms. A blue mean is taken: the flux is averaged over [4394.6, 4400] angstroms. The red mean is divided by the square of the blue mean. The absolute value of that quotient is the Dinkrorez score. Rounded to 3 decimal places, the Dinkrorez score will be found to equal 0.122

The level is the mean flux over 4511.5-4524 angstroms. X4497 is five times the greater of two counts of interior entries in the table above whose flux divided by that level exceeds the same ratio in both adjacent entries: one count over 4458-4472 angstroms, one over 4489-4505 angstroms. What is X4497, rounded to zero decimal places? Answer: 25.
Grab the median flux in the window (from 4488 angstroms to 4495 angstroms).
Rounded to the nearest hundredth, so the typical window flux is 8.19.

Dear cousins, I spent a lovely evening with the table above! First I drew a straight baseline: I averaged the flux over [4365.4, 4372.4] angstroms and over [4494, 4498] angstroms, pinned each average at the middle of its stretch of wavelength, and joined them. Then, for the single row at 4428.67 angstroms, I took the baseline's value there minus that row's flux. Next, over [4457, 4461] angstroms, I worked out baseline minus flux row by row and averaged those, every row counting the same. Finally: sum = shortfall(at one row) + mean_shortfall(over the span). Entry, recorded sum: 3.0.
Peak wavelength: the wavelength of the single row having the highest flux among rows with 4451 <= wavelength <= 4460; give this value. 4456.29 angstroms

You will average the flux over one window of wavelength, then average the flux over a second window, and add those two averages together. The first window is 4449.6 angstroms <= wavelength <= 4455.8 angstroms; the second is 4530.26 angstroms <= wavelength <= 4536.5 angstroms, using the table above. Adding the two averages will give 15.2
